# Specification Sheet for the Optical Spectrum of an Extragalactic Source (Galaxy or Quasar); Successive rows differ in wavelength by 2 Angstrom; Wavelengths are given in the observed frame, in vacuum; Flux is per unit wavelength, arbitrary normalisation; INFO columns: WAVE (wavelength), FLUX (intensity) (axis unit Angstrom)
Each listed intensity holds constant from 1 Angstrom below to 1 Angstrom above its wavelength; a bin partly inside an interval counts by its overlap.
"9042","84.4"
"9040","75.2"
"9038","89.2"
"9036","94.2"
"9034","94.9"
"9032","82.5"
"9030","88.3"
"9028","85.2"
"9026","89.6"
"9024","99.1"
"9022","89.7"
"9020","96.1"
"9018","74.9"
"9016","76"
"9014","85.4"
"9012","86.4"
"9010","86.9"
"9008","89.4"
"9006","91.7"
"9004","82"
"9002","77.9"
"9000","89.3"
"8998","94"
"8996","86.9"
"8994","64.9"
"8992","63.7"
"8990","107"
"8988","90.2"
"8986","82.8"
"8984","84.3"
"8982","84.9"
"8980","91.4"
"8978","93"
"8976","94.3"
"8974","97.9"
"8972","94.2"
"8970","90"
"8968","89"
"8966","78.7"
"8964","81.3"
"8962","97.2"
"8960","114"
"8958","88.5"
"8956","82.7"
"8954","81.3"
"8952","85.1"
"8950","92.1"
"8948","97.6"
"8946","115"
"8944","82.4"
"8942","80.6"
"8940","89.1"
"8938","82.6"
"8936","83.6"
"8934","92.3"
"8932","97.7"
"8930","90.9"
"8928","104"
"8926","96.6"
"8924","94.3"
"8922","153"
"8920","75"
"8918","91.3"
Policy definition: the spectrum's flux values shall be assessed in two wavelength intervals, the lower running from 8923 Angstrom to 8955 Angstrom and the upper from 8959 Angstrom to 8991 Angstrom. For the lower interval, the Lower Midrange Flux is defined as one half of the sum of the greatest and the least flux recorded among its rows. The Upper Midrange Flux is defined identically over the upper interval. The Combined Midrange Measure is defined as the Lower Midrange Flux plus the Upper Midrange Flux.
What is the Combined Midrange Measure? 194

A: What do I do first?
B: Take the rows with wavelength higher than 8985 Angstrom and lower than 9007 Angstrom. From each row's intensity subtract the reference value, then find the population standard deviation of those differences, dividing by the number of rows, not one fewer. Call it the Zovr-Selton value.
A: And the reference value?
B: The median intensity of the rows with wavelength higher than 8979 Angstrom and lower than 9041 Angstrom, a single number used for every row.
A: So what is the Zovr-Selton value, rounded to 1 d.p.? 12.0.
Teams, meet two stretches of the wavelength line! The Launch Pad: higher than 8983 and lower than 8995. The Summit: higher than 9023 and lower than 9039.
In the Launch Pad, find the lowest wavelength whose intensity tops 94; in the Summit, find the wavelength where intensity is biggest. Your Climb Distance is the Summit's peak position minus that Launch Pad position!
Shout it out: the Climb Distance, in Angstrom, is 34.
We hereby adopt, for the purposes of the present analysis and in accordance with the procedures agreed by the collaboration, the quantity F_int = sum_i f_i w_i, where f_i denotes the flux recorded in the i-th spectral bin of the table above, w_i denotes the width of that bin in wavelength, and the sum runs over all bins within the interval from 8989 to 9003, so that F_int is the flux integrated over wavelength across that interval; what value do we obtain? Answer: 1167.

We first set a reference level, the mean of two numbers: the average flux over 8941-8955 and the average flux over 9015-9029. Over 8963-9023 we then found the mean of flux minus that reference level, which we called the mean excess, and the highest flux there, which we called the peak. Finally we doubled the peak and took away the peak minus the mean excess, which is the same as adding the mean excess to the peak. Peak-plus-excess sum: 105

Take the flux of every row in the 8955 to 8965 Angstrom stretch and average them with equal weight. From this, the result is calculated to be 93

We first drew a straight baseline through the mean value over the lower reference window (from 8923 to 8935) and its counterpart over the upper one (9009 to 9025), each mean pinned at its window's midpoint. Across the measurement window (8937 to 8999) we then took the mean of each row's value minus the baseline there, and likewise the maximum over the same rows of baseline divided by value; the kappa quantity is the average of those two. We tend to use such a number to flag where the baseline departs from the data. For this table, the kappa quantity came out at -0.8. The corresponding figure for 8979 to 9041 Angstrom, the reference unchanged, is 0.1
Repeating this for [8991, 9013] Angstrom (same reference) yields -2.0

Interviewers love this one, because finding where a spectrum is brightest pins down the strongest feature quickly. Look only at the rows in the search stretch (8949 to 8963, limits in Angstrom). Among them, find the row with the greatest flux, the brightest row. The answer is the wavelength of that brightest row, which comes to 8960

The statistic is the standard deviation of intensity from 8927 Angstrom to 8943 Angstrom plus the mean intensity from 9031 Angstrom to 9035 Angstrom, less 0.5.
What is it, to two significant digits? 96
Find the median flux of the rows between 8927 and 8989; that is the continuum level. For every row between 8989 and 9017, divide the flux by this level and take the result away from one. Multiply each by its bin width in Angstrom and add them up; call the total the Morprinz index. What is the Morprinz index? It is 1.7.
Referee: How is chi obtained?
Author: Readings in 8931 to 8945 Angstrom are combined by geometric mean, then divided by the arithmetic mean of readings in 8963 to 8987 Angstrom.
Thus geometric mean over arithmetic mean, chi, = 0.98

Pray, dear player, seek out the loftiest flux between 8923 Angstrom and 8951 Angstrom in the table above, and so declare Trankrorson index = 115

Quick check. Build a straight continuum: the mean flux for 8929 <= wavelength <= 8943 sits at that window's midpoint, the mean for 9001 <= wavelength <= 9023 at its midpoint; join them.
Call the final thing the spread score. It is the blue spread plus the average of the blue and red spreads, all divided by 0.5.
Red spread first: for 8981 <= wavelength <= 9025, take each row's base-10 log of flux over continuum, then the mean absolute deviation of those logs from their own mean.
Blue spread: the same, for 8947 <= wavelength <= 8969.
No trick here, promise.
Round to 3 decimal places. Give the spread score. 0.144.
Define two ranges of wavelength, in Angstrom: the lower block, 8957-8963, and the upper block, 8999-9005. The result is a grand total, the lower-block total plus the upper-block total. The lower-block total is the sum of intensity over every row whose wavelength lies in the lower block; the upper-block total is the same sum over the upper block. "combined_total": 549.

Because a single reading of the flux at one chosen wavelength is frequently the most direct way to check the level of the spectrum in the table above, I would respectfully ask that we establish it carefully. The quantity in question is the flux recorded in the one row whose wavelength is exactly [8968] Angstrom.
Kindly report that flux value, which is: 89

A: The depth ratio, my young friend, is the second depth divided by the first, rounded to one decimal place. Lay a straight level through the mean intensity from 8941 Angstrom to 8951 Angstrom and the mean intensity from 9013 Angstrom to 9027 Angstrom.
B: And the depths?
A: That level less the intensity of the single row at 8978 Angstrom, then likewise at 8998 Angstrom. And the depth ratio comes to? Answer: 2.2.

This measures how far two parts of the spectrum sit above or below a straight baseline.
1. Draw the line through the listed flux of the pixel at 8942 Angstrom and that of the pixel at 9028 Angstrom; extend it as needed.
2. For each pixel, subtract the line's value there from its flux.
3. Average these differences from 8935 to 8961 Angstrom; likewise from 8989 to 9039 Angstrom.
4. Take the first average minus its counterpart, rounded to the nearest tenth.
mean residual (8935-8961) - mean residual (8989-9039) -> 7.3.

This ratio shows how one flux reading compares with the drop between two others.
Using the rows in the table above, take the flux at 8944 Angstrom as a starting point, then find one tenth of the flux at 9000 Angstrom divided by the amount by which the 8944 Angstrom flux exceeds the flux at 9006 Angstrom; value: -1.0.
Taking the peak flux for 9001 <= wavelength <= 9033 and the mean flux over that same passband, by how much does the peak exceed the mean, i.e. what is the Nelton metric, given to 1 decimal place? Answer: 12.8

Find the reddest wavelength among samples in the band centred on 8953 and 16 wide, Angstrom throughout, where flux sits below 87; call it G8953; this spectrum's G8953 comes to 8956 Angstrom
